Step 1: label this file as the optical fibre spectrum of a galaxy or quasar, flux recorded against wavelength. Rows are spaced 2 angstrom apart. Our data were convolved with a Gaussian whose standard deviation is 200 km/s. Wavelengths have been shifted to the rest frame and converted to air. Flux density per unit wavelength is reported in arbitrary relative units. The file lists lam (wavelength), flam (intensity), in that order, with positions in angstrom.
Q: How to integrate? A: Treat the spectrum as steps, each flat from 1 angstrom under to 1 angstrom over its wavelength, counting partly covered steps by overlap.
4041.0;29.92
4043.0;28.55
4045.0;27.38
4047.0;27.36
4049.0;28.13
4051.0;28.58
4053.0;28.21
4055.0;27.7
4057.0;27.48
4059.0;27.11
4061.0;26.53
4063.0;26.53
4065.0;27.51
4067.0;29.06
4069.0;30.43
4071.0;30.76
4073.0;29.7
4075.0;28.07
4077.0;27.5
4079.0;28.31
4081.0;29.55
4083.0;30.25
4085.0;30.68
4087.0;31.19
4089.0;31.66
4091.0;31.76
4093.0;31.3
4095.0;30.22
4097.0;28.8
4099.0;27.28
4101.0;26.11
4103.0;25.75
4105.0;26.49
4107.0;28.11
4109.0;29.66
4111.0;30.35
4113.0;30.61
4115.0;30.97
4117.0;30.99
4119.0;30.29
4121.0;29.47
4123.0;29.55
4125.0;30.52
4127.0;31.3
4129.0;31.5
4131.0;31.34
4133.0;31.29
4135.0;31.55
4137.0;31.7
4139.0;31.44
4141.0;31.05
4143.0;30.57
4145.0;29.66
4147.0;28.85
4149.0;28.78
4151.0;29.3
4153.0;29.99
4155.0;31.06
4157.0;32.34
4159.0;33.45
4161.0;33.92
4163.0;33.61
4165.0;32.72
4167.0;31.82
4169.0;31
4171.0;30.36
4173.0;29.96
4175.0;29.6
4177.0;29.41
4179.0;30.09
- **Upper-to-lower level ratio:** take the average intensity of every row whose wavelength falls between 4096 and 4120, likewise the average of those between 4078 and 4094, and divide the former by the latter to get 0.94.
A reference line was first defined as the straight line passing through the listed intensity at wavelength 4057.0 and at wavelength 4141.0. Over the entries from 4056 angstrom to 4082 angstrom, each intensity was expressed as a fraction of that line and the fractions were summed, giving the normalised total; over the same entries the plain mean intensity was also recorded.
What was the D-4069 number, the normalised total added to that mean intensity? 41.5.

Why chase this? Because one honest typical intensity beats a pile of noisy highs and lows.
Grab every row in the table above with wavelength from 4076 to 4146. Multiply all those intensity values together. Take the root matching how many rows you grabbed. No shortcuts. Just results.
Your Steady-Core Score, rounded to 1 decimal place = 29.9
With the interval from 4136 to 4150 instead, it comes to 30.3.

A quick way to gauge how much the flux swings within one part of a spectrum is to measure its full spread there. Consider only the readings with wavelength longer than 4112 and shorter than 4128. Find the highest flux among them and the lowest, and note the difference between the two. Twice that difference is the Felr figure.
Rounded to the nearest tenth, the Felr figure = 3.7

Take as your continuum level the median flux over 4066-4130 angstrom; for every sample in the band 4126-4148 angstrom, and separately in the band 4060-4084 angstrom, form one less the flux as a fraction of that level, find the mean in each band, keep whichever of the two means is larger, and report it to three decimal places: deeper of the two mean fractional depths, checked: 0.051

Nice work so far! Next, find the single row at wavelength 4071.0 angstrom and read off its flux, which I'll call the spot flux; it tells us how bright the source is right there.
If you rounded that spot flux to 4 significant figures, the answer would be 30.76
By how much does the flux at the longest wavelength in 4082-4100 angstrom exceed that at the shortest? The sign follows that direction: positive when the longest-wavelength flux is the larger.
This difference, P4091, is -3.0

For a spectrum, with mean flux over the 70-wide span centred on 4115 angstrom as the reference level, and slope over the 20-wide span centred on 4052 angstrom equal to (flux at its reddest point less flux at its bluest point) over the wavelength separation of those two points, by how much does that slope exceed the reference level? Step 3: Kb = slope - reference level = -30.1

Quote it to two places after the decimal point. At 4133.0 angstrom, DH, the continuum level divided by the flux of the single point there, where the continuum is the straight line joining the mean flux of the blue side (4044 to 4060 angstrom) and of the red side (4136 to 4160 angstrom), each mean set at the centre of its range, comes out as 0.97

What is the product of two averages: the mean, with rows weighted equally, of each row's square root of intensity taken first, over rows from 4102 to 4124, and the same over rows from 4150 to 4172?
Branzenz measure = 30.5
